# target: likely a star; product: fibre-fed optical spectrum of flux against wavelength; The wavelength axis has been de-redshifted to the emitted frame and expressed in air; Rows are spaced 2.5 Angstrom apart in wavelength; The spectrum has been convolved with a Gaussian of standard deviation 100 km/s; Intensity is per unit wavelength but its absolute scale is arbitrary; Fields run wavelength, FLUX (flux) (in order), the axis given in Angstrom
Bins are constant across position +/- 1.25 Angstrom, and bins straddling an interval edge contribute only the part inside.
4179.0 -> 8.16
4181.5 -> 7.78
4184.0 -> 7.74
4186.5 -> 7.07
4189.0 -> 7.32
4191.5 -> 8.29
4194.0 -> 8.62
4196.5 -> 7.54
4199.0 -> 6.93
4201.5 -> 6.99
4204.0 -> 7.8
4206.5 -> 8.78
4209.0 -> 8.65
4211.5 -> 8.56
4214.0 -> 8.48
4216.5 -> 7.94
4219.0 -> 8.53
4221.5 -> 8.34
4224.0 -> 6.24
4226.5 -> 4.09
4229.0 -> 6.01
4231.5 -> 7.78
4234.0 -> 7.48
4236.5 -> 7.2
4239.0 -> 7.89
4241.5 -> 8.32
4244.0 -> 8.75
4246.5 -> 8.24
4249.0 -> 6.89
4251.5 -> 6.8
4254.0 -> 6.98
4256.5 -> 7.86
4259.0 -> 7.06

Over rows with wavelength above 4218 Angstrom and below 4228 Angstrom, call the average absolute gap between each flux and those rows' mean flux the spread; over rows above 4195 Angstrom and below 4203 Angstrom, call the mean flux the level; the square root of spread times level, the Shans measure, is 3.4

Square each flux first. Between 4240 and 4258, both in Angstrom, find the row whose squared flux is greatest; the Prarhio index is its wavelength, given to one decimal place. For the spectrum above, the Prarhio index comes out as 4244.0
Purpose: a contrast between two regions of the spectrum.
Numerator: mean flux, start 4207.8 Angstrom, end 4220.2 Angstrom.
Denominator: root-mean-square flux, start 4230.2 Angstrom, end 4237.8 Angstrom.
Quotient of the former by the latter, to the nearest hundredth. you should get 1.13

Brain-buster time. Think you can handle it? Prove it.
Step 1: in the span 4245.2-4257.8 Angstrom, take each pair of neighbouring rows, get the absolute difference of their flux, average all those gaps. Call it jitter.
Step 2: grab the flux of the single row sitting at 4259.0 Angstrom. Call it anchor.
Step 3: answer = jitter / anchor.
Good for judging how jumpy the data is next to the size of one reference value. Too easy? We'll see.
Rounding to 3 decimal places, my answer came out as 0.089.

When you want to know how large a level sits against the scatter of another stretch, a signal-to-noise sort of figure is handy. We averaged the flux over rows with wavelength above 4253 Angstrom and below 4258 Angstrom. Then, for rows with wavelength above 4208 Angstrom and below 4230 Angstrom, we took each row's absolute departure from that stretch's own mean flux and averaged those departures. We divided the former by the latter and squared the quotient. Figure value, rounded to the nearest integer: 32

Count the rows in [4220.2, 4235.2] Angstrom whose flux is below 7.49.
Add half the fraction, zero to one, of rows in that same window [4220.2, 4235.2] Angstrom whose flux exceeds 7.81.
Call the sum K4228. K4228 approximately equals 4.1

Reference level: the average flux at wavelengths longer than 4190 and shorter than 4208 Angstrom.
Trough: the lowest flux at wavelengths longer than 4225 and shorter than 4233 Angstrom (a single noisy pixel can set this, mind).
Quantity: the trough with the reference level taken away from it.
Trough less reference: -3.8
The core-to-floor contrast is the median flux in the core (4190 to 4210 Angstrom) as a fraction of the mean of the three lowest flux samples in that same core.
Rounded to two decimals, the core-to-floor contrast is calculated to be 1.12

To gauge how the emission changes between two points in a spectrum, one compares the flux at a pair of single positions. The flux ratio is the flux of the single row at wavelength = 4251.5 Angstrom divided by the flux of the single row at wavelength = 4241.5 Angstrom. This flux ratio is 0.82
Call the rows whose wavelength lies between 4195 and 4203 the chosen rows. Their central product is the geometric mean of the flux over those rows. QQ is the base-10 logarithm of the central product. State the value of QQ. 0.854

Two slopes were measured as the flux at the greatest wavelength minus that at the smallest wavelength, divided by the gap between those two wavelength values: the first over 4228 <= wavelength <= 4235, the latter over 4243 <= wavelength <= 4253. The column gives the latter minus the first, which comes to -0.55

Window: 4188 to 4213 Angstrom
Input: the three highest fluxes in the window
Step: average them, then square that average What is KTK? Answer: 75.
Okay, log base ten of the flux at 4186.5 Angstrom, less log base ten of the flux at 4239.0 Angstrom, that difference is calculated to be -0.048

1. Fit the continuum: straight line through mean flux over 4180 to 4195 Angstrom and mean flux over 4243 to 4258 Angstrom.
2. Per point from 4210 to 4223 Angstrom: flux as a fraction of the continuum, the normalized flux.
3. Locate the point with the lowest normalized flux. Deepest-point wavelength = 4216.5 Angstrom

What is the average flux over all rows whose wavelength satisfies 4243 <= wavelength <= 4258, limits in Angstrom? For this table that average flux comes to 7.6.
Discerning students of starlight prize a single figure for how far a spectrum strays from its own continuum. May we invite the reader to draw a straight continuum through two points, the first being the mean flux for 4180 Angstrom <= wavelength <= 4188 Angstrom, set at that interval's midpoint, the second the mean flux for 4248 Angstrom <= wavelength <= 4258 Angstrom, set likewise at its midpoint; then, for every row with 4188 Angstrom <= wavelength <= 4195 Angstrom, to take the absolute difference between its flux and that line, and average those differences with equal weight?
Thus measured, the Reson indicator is 0.71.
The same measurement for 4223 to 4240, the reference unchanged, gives 1.00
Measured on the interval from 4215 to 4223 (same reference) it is 0.94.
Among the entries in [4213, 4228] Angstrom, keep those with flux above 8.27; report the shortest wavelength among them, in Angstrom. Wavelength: 4214.0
